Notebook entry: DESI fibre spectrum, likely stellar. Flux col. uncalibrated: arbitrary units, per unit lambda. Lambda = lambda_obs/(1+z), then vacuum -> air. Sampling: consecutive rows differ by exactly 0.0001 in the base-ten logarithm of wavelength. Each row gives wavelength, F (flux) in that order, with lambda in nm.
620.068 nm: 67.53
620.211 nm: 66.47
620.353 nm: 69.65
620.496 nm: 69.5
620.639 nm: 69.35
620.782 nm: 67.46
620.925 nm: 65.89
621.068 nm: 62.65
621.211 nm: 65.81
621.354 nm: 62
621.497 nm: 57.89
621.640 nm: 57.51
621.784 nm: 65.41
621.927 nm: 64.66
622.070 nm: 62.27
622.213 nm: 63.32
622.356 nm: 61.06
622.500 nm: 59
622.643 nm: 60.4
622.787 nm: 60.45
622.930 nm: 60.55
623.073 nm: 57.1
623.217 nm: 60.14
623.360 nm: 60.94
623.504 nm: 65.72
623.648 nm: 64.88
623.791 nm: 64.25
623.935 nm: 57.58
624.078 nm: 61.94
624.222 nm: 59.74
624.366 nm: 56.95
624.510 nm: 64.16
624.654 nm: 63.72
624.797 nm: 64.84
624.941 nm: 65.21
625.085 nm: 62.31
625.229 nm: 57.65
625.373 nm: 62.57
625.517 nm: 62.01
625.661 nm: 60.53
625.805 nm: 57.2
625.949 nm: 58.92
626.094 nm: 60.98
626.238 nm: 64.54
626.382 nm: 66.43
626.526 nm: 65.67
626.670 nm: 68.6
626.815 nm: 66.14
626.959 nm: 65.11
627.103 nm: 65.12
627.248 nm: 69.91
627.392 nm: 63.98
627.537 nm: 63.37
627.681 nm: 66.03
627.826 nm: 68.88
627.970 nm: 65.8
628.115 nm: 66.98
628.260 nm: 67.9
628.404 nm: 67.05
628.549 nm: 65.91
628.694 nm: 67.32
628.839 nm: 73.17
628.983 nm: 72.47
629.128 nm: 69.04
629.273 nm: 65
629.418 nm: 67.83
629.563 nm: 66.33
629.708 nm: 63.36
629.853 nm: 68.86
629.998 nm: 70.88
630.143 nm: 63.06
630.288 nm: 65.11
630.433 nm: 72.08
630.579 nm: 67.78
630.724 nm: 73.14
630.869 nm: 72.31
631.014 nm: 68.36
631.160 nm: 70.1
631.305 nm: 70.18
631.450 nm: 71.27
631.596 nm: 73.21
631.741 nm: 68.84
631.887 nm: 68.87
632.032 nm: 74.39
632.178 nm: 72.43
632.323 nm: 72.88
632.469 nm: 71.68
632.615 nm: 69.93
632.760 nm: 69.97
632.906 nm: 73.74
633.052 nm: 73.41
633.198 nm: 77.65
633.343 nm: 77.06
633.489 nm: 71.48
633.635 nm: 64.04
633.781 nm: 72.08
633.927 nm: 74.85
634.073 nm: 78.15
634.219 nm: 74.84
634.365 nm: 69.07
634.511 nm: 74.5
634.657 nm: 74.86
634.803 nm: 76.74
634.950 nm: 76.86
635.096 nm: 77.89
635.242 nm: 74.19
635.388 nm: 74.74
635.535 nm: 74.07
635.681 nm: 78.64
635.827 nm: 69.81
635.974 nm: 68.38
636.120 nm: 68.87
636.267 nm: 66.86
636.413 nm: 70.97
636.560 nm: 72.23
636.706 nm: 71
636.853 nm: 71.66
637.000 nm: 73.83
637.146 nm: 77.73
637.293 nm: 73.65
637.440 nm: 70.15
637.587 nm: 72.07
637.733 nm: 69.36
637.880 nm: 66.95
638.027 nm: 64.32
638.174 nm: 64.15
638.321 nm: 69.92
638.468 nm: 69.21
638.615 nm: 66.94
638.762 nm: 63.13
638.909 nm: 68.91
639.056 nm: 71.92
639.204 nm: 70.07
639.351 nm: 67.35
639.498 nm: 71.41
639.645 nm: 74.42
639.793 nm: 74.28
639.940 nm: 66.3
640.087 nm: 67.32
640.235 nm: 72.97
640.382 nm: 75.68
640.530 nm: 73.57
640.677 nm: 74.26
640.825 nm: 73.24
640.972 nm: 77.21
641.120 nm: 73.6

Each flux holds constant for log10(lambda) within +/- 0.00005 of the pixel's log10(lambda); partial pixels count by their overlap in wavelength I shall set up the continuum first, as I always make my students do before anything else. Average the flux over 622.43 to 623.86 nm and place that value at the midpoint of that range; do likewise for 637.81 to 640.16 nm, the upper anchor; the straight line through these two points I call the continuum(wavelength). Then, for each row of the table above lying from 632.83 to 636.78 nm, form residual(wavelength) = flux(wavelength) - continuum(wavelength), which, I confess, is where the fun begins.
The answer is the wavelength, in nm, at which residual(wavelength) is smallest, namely 633.635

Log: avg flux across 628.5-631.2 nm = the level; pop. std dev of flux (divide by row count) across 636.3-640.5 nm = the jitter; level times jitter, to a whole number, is 241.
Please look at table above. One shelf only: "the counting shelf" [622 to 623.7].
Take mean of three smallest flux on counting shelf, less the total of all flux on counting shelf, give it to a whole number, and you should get -677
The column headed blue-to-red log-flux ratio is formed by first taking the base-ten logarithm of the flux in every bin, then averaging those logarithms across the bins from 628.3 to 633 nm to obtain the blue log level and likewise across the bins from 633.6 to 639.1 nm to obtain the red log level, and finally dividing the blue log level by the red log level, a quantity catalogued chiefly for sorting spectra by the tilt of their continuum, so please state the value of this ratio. 0.994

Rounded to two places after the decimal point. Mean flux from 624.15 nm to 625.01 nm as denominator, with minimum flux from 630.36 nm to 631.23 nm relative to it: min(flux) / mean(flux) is 1.09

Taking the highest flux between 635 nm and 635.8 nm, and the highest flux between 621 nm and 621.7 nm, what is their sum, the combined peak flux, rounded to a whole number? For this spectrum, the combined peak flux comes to 144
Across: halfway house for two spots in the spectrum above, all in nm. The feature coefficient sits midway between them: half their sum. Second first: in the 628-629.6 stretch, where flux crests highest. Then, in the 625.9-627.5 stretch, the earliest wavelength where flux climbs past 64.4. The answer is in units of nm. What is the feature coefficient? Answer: 627.54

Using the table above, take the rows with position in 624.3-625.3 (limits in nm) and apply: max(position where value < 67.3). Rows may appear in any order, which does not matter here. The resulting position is 625.229 nm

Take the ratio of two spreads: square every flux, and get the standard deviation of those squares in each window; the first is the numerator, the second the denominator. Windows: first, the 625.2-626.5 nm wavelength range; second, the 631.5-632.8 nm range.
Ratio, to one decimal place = 1.3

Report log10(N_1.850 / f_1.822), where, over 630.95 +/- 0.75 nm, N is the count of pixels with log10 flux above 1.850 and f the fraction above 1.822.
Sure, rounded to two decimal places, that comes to 0.74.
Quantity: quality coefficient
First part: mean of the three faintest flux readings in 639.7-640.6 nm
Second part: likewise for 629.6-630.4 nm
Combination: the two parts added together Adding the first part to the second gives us 133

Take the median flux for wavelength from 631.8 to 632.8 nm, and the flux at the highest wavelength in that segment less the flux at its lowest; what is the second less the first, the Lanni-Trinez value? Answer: -70.6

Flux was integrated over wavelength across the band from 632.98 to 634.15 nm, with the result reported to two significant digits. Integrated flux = 86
